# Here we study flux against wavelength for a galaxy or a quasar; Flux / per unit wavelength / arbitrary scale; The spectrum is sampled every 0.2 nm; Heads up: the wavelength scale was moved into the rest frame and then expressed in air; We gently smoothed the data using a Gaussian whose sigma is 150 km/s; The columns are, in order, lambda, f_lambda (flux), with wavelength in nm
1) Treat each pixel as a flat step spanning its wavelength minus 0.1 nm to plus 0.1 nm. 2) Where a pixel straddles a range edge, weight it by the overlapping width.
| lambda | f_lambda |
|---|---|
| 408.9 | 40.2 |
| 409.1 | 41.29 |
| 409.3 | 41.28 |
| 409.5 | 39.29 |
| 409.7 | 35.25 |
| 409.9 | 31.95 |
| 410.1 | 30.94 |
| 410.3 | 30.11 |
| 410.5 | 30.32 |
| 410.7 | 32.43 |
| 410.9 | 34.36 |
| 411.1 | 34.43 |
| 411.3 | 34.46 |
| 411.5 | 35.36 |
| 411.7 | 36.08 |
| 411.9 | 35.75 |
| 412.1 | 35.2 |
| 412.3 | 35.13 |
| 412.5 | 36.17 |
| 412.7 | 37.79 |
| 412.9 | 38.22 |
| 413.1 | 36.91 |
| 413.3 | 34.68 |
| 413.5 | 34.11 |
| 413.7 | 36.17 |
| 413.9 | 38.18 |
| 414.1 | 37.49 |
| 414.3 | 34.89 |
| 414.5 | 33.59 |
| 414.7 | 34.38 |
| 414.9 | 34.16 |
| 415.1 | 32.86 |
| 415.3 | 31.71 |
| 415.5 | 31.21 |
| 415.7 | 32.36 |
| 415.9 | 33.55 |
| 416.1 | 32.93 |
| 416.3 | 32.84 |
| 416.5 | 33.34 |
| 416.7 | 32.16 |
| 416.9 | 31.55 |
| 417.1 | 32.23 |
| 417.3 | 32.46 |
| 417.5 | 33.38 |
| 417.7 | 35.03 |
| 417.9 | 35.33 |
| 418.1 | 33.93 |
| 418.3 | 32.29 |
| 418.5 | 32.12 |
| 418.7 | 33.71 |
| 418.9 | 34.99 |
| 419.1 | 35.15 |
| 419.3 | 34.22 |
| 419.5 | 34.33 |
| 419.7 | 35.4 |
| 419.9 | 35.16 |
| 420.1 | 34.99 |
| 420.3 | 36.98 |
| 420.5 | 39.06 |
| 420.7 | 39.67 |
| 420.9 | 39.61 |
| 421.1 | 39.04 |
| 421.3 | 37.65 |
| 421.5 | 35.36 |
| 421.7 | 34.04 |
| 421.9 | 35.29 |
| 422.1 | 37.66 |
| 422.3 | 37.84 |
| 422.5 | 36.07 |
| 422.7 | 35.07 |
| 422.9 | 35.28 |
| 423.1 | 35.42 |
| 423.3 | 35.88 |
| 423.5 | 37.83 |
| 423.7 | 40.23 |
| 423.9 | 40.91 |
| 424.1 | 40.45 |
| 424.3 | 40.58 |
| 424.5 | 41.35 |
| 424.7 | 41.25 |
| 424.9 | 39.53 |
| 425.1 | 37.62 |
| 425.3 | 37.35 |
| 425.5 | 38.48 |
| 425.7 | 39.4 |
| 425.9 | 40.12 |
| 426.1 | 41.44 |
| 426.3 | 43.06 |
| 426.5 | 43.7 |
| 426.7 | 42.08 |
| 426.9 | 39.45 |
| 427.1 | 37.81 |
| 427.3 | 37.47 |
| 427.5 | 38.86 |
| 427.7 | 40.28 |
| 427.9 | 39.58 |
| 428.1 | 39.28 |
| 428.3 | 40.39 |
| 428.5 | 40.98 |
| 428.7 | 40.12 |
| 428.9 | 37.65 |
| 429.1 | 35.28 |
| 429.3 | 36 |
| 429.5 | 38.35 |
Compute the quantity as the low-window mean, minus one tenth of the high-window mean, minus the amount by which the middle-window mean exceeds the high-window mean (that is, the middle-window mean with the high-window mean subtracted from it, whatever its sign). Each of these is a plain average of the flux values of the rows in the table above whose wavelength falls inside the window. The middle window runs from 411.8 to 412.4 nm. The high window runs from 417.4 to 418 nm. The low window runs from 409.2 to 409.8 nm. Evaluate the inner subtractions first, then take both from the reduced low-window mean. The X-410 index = 34.4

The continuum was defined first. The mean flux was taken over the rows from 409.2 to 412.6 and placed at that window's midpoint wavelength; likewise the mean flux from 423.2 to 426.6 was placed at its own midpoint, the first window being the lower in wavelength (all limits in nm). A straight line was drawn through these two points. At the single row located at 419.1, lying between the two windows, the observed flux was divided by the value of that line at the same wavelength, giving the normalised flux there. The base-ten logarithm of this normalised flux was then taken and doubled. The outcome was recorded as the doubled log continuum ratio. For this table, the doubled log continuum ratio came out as -0.06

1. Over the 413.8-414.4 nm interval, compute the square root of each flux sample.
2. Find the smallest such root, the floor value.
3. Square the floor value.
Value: 34.9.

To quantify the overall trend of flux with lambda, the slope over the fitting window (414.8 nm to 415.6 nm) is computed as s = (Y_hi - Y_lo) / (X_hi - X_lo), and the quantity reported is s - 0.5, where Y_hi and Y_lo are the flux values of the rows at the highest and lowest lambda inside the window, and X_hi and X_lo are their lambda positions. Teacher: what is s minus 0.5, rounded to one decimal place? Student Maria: -5.4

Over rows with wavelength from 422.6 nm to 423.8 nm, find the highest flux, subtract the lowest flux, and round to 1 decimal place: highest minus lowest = 5.2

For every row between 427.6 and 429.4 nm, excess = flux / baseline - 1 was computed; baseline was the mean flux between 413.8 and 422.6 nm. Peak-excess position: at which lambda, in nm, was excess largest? 428.5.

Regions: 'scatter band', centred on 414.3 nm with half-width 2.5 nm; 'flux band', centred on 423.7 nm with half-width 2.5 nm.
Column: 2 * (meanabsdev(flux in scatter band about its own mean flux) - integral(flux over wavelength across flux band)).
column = -377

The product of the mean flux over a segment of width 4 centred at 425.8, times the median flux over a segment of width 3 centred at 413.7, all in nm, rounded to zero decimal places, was 1407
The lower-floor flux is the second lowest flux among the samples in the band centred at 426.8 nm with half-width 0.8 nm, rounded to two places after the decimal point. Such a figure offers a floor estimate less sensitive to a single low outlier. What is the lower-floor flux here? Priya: 37.81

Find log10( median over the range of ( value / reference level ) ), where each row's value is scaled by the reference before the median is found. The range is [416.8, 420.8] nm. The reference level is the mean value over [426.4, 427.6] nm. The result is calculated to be -0.061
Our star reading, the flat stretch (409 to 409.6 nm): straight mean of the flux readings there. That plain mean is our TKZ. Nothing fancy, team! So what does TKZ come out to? 40.6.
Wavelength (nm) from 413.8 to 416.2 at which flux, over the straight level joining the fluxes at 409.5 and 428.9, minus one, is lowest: 415.5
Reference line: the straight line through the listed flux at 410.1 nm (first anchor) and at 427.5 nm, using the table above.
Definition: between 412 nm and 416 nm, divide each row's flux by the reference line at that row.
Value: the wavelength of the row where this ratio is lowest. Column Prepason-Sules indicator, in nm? 415.5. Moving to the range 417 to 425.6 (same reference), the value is 418.5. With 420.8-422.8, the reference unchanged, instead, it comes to 421.7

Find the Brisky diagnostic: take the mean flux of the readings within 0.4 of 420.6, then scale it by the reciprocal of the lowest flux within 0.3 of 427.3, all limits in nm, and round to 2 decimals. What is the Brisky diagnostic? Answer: 1.04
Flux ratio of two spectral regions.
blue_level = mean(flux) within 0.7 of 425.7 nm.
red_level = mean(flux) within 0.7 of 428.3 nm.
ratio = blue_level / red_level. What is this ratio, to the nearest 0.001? 0.997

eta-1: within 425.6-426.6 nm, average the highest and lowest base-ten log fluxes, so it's 1.62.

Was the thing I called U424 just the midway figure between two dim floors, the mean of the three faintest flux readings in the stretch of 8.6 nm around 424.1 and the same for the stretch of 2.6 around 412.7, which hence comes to 34.7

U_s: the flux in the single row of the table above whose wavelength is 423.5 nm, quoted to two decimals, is 37.83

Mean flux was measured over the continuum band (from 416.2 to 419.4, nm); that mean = 33.4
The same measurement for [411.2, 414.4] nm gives 36.0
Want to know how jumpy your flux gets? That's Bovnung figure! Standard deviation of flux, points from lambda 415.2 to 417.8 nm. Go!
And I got 1.0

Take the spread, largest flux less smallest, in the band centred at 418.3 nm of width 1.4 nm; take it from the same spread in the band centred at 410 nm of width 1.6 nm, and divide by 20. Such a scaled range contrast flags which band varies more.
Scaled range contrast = 0.4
